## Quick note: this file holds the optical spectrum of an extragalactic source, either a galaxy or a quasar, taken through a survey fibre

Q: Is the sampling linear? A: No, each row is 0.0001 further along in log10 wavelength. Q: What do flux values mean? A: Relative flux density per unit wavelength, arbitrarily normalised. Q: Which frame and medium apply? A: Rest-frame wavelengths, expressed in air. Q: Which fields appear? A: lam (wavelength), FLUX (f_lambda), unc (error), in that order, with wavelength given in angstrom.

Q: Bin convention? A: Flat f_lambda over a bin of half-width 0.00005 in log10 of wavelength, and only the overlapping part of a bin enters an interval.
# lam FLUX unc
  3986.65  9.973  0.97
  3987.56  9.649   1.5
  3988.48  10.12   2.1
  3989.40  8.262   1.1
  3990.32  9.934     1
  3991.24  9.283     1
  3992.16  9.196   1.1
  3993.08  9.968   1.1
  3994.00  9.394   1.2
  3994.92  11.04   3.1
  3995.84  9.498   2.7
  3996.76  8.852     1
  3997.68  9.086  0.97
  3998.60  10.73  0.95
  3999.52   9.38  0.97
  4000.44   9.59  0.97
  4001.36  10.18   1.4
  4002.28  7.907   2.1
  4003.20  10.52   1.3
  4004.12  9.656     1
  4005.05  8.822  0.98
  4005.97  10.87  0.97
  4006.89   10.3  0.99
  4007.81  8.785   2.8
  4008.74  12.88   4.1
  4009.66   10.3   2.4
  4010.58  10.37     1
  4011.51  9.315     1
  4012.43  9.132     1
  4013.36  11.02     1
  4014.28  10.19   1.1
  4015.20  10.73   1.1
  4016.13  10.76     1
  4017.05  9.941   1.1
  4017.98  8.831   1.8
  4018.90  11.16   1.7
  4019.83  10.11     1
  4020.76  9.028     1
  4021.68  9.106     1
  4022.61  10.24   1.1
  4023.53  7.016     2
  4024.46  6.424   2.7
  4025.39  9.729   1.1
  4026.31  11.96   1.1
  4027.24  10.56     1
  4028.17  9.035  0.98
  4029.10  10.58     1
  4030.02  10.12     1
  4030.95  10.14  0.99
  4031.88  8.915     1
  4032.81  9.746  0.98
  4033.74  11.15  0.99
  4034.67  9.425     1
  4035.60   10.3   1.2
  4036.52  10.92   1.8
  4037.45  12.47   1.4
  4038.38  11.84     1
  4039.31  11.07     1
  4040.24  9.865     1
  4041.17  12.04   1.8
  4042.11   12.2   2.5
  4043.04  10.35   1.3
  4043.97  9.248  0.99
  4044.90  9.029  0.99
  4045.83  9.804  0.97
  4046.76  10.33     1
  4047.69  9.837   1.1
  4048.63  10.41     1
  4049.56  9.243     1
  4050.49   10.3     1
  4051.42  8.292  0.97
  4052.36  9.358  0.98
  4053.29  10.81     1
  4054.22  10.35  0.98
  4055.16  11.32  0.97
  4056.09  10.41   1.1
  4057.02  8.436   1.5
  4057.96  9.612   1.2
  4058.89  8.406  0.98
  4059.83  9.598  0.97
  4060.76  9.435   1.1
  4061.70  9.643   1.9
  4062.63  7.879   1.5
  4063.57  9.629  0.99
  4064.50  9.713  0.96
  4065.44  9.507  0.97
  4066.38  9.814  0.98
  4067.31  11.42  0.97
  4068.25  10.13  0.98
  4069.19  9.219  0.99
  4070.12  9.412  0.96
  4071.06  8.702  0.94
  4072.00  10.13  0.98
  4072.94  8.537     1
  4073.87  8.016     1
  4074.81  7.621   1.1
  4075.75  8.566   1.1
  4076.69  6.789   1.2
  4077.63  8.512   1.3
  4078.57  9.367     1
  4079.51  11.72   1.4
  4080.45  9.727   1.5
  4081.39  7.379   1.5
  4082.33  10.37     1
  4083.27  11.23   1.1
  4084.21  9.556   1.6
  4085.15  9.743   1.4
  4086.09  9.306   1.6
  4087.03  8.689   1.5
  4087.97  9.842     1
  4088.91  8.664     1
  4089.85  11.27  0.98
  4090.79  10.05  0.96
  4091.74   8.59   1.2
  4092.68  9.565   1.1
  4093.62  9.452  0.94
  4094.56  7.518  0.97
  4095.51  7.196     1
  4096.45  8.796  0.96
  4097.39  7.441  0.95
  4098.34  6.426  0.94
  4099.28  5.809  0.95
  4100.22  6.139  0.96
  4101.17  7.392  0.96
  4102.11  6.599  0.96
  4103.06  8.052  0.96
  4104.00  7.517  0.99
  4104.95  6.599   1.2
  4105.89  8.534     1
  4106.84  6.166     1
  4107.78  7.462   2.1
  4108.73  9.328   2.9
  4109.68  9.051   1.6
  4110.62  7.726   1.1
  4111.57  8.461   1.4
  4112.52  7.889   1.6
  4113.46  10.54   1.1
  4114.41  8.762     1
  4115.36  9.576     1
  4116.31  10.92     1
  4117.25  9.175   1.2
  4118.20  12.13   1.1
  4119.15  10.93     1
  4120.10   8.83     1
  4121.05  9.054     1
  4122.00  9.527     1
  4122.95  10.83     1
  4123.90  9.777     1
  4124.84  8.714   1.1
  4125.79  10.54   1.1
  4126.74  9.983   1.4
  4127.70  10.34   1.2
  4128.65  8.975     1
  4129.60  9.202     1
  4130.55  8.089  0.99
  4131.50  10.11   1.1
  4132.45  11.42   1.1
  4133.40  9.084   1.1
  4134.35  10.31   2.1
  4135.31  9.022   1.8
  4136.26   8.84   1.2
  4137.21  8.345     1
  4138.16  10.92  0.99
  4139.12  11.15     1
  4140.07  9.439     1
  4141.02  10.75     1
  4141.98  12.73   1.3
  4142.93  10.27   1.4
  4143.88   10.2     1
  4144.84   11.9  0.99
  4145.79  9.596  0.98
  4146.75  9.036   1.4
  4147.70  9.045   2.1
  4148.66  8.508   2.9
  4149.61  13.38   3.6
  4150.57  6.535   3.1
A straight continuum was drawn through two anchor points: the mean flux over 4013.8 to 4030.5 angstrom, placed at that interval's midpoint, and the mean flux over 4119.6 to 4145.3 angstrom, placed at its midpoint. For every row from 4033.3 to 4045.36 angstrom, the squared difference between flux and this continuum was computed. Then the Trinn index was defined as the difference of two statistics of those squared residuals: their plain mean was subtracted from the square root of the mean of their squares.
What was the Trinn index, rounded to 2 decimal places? 1.05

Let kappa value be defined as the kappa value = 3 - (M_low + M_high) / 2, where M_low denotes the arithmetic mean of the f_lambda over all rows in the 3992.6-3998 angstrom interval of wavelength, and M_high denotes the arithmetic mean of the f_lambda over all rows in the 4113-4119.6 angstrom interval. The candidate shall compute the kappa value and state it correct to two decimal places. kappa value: -6.97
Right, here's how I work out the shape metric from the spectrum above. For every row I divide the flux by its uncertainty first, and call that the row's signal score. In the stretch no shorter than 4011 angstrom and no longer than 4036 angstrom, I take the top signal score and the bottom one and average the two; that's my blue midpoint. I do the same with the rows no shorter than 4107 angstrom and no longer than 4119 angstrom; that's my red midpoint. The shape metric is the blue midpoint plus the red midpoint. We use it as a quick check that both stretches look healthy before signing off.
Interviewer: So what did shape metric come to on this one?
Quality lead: 13.9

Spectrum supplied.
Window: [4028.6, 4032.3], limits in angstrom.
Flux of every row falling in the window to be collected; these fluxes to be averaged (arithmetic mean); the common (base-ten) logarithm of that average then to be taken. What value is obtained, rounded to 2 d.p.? 1.00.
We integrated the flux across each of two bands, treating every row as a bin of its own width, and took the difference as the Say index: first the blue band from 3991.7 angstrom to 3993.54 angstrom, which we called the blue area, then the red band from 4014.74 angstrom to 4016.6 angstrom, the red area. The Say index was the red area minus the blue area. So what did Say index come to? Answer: 2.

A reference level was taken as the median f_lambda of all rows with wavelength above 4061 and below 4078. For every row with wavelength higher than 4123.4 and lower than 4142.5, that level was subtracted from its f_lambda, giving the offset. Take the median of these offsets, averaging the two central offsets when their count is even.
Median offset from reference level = 0.6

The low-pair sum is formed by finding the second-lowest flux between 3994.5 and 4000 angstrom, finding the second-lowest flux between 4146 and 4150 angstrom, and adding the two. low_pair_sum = 18.1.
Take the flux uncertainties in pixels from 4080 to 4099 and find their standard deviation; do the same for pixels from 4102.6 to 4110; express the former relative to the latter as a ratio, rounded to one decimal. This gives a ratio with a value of 0.4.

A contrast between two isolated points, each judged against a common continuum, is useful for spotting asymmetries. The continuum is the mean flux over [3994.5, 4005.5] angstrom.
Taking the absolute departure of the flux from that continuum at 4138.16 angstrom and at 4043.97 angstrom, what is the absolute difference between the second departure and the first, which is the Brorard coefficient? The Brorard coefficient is 1.0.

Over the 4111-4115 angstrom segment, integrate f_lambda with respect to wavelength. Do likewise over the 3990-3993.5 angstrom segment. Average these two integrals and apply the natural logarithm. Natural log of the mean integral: 3.54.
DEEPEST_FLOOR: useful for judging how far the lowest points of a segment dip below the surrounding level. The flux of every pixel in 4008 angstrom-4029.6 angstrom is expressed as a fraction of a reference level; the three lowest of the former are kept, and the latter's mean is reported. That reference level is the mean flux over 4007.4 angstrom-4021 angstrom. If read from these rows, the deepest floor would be 0.73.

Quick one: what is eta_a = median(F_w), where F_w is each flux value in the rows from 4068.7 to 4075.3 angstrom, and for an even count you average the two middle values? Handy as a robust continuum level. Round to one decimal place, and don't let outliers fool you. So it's 8.7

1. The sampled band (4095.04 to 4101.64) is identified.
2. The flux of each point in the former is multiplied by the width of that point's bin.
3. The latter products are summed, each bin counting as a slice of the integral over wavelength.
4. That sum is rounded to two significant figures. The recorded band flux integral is 46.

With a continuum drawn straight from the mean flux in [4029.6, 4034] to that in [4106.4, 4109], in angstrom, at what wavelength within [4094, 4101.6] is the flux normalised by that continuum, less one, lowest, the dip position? 4099.28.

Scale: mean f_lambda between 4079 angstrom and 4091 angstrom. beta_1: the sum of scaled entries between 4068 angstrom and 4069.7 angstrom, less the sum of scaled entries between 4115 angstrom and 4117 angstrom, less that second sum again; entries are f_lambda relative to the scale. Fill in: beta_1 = -2.21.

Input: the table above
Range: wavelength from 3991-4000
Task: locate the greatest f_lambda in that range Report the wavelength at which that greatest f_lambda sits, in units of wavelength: 3994.92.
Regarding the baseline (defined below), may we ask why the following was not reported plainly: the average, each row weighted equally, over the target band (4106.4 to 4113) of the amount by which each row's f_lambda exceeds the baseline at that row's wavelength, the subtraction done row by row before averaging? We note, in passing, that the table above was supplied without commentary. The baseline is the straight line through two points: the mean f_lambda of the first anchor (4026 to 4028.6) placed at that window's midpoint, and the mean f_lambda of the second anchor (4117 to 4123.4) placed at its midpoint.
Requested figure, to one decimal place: -2.1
